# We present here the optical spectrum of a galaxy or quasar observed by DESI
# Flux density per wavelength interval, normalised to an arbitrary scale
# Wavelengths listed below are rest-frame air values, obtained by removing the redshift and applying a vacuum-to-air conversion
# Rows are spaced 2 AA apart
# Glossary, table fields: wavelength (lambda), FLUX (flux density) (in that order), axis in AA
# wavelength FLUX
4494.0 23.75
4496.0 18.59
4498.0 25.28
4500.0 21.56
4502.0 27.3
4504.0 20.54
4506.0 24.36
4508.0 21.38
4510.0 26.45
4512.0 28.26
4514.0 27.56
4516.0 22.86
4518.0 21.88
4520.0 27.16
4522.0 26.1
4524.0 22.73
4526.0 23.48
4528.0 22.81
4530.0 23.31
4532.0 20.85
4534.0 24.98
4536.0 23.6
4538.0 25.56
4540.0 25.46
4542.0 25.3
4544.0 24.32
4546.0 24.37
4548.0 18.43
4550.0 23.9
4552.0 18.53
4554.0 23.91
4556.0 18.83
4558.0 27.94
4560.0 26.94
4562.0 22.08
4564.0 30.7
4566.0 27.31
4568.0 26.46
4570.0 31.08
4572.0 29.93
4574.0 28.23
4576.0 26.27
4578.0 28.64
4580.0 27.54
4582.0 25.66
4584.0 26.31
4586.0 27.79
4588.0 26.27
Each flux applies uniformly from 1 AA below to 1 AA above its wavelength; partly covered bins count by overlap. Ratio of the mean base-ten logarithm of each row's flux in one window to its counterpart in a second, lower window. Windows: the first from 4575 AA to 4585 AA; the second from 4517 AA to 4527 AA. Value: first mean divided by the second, 1.03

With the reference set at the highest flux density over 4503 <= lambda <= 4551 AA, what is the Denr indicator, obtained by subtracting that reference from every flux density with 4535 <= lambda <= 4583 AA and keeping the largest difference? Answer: 2.8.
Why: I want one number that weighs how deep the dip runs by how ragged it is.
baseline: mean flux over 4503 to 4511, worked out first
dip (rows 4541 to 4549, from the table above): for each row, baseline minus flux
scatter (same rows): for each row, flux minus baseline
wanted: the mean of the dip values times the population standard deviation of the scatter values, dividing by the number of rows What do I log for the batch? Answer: 0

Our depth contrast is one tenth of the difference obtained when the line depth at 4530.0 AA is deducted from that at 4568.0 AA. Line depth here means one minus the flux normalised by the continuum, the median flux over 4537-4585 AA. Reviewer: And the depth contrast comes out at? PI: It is -0.012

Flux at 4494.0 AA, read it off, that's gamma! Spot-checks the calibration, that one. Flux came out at 23.75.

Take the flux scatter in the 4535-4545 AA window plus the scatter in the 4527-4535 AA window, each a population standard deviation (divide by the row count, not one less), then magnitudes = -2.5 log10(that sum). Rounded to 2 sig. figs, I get -0.87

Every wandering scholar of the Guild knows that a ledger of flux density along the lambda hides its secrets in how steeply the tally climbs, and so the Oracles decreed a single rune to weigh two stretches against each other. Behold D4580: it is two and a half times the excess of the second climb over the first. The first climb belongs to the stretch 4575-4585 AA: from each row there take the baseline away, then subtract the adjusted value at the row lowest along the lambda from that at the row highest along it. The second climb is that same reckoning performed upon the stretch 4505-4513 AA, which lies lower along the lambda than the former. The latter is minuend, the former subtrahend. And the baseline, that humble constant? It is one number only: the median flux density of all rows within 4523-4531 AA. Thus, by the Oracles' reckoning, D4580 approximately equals 10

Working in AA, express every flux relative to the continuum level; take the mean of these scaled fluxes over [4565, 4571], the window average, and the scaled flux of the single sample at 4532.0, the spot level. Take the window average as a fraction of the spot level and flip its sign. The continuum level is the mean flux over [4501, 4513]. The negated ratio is -1.36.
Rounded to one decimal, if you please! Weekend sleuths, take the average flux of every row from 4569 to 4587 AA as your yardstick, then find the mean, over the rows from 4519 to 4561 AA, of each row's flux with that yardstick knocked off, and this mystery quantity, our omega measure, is -4.2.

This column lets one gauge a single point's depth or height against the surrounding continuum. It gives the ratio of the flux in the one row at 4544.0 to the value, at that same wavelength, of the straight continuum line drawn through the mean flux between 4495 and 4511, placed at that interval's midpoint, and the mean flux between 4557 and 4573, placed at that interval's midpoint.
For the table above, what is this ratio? 0.93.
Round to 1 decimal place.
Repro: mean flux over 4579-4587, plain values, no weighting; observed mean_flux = 26.8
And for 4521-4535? 23.5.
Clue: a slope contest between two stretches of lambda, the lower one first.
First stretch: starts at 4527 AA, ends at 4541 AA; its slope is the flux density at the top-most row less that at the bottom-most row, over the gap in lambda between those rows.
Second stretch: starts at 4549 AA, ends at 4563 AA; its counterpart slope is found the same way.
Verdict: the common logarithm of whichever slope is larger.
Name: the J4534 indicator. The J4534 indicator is -0.66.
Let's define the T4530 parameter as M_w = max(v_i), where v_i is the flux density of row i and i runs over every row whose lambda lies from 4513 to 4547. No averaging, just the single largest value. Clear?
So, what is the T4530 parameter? 27.56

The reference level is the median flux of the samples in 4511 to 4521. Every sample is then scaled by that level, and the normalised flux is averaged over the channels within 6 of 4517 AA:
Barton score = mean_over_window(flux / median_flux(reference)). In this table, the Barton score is 0.94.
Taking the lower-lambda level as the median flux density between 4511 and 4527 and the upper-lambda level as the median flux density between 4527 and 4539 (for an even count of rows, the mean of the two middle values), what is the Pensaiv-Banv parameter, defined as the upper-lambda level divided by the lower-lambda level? 0.95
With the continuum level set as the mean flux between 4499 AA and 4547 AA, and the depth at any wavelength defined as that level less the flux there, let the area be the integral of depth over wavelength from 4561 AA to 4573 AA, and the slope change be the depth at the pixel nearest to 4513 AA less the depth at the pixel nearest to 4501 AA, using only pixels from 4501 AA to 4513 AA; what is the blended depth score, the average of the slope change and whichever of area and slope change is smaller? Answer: -22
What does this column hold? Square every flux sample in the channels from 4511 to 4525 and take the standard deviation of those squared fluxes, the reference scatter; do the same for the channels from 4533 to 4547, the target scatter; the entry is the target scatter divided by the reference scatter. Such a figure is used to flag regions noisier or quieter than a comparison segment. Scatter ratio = 0.27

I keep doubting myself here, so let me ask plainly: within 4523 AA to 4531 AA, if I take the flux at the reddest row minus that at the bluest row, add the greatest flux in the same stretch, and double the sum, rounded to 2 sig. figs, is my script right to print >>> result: 48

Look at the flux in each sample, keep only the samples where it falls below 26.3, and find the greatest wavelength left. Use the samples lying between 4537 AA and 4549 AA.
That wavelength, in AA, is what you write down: 4548.0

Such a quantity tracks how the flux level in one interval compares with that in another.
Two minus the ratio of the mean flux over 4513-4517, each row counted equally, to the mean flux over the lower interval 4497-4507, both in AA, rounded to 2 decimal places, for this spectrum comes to 0.94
